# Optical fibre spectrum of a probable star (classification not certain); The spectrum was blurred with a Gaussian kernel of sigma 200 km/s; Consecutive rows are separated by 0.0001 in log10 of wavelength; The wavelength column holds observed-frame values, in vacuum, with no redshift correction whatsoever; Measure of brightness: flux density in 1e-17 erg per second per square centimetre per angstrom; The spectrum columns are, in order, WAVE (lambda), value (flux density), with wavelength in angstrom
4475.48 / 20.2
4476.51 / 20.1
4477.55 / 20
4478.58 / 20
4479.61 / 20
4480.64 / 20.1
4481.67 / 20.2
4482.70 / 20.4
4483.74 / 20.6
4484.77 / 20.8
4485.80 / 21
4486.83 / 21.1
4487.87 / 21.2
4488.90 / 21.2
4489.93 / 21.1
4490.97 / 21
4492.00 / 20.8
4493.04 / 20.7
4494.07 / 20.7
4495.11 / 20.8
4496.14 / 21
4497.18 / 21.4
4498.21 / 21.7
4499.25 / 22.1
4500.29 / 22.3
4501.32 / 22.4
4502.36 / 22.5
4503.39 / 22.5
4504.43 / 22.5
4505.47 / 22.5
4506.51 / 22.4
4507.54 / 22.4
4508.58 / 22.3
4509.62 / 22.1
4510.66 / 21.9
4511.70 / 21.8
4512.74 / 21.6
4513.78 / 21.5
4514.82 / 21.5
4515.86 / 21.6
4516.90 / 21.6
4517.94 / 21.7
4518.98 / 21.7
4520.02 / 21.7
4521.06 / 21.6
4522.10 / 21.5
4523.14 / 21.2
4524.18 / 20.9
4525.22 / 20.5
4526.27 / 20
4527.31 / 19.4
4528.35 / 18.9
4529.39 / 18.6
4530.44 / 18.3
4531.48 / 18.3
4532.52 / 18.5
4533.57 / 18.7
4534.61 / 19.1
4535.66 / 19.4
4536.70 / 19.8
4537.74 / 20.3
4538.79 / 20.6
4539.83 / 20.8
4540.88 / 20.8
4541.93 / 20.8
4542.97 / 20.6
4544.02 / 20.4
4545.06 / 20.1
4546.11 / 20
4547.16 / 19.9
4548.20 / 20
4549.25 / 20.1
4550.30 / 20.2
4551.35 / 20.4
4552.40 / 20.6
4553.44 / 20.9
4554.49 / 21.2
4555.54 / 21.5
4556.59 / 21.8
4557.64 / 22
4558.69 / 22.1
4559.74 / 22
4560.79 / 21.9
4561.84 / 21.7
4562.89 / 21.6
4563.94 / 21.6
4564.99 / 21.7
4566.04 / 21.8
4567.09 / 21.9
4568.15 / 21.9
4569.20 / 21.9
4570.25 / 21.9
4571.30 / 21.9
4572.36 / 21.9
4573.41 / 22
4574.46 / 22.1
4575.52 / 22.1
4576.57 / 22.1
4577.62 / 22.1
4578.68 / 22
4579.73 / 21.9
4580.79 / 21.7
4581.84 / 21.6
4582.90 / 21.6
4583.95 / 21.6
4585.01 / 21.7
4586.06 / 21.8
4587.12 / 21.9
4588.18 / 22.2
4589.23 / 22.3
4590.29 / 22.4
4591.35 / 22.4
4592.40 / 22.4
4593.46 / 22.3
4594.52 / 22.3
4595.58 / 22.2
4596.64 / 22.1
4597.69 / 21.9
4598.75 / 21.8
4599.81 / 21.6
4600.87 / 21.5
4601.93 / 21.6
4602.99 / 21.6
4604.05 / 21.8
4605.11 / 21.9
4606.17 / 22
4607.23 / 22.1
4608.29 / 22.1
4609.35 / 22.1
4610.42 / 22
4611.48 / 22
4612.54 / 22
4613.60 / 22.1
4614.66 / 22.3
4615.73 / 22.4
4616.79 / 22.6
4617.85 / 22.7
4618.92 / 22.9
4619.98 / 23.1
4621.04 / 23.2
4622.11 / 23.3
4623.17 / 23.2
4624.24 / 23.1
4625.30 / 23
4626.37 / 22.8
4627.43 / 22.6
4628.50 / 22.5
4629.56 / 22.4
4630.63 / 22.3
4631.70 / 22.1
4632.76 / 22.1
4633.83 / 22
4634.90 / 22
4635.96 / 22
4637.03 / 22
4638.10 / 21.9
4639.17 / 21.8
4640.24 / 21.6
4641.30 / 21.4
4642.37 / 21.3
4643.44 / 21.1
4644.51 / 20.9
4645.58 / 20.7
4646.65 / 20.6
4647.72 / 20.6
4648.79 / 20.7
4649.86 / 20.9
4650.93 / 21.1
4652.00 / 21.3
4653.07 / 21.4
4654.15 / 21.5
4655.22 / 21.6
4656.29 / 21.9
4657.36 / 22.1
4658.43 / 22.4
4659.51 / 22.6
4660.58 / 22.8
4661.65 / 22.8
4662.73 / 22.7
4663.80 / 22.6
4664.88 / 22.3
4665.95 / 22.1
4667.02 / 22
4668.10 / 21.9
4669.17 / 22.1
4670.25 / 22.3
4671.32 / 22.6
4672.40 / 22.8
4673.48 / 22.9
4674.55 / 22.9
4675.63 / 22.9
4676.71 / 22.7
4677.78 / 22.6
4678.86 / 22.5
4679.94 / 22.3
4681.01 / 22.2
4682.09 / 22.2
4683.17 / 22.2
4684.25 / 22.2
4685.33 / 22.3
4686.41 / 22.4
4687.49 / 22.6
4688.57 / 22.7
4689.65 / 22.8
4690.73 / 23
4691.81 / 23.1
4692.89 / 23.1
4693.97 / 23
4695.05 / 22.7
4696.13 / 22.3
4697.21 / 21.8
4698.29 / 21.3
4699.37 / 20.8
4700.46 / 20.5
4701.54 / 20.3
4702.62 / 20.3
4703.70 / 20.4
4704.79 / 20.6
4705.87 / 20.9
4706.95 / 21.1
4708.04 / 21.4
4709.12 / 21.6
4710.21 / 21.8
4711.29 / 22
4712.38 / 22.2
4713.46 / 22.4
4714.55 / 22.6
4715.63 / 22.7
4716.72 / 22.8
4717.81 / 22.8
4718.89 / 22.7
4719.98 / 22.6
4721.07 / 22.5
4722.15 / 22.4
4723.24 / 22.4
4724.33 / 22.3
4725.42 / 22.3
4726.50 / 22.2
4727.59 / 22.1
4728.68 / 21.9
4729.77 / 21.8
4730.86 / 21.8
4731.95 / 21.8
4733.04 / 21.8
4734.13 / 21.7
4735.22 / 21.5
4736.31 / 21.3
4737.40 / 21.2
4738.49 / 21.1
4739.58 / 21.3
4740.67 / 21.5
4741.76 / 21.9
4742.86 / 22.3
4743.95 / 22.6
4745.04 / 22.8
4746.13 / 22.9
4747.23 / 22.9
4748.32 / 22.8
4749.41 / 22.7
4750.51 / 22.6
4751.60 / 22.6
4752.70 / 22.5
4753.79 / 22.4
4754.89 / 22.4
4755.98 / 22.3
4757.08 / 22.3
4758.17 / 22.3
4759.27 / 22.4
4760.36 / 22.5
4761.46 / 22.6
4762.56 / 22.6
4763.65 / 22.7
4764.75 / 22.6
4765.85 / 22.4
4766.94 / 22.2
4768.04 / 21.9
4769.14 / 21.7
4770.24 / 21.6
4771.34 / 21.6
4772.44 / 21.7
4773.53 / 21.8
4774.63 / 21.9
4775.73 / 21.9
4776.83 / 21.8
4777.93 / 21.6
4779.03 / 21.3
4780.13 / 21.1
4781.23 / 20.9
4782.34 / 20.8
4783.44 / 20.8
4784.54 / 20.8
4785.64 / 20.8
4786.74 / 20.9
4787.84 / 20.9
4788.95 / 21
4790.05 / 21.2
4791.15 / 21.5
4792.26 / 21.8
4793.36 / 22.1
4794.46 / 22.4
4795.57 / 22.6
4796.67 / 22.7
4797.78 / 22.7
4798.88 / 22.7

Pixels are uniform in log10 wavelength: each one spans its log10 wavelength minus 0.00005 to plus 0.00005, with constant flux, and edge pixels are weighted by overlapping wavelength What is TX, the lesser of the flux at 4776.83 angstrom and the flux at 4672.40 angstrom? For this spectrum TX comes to 21.8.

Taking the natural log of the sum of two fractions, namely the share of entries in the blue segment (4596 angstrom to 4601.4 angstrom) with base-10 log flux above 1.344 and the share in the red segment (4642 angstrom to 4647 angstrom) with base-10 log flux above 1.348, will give -1.61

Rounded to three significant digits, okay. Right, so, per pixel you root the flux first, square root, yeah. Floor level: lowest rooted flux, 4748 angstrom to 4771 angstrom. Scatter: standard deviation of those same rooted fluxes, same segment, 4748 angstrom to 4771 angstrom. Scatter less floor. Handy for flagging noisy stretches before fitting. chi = -4.61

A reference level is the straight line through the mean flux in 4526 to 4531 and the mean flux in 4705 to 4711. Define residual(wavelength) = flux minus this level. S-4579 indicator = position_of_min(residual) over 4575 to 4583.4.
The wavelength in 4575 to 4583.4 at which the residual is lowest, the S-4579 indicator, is 4582.90 angstrom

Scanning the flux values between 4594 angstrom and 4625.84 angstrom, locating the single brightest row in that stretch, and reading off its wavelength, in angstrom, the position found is 4622.11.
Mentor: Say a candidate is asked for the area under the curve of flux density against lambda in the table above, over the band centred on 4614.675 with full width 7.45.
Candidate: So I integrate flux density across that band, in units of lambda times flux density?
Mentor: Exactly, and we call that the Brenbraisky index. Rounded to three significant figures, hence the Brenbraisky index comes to 166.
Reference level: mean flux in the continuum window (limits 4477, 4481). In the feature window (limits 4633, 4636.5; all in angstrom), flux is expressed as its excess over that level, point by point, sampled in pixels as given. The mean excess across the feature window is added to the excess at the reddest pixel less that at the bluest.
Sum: 2.0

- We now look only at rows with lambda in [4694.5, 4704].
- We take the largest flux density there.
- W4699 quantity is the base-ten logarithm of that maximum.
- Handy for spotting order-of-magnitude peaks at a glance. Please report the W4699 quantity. 1.36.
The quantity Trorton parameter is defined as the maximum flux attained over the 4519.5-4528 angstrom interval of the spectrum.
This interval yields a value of 21.7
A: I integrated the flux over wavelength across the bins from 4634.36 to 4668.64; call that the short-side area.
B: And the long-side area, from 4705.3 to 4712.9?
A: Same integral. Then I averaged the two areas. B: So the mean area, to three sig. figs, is 454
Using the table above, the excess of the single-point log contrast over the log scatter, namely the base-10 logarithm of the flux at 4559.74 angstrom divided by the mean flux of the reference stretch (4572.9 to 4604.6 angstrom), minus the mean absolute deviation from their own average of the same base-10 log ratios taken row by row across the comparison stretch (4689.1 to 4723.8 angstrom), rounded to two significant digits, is -0.015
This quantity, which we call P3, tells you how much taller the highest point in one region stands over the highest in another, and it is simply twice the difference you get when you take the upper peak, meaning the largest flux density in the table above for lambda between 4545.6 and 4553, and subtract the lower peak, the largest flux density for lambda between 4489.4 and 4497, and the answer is -1.0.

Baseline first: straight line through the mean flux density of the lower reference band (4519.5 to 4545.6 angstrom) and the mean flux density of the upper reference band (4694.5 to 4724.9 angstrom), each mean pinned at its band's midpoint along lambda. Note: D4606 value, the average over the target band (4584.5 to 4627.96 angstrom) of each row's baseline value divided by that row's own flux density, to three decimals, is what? 0.933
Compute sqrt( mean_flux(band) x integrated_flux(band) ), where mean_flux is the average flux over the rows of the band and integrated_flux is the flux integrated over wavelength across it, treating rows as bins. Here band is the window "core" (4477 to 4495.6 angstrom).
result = 89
